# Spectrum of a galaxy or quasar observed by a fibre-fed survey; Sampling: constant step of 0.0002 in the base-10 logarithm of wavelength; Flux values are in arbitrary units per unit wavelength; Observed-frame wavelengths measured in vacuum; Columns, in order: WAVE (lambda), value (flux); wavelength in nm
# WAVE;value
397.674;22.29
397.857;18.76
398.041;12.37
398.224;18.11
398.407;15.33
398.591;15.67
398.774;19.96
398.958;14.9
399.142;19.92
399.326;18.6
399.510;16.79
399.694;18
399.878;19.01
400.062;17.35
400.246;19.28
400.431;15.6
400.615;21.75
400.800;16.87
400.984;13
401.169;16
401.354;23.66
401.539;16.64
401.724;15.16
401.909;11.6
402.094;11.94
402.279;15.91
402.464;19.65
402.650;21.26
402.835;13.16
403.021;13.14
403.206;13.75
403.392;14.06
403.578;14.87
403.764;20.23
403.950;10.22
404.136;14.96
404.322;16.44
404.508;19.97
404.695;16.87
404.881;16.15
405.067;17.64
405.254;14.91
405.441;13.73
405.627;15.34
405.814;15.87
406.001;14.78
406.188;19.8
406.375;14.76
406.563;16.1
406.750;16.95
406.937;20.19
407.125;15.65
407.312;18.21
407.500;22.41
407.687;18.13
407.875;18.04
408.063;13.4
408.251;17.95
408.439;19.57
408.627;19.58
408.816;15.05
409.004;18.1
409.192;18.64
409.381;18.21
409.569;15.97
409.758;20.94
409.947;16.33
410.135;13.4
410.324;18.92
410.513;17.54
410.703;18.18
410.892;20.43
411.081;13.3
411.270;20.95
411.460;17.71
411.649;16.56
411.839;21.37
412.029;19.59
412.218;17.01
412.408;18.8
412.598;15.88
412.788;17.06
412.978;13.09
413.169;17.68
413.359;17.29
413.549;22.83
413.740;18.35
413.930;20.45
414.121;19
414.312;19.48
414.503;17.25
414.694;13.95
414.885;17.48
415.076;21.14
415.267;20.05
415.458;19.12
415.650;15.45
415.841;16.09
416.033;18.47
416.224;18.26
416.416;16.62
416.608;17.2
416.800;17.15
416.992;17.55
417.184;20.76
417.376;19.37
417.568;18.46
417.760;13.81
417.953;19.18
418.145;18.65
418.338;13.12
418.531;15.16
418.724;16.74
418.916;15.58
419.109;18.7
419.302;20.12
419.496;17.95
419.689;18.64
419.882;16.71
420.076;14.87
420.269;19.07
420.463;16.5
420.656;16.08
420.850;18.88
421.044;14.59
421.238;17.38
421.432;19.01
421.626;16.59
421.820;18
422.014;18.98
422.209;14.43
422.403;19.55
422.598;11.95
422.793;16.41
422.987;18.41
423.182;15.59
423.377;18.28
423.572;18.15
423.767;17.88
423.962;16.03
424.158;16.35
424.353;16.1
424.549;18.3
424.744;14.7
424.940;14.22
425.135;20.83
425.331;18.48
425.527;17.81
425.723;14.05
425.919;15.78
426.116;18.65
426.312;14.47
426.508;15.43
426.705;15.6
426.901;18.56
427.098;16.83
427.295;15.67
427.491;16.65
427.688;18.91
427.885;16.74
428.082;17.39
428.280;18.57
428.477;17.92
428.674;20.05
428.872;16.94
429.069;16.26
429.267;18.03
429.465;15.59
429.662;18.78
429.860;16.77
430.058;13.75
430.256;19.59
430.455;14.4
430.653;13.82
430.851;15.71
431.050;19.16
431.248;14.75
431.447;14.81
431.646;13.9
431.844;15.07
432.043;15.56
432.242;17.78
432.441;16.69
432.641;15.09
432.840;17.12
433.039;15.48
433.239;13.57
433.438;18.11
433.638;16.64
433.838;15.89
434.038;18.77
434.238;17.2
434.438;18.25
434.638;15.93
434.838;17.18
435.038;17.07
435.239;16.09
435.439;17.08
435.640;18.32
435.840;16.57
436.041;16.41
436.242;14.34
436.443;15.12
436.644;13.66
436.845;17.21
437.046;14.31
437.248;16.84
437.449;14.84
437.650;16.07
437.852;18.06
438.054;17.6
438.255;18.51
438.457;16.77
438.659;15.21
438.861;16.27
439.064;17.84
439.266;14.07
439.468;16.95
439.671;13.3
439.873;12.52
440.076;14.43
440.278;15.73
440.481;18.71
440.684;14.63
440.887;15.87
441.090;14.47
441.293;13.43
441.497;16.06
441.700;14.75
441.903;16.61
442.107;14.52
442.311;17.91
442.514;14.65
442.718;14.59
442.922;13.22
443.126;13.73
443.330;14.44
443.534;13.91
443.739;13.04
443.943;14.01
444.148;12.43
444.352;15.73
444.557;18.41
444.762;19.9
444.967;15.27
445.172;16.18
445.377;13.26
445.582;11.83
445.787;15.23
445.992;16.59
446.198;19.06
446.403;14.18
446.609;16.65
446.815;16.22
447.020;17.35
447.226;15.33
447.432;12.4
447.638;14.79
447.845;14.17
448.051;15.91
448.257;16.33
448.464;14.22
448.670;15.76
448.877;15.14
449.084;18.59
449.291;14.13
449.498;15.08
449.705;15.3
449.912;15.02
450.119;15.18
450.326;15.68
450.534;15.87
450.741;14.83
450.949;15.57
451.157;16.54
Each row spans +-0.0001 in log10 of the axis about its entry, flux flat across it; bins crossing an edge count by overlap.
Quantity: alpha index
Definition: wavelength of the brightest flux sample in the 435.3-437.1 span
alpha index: 435.640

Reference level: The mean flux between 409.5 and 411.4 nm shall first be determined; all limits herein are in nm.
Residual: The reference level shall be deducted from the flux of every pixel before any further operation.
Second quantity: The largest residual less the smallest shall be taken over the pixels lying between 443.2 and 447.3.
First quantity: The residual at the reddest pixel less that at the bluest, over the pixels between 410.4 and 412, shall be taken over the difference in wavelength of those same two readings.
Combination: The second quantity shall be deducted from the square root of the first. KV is -6.4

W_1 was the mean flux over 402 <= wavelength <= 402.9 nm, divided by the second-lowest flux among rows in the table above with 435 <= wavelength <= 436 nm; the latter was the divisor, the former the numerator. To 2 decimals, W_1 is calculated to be 0.99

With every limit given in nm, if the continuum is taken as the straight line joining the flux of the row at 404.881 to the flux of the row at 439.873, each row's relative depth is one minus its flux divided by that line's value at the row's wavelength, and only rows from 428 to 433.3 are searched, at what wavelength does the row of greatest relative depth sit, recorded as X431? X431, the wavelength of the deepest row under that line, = 430.058 nm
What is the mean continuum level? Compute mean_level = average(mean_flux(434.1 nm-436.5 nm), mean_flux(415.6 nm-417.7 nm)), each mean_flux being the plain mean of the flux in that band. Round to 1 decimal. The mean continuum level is 17.2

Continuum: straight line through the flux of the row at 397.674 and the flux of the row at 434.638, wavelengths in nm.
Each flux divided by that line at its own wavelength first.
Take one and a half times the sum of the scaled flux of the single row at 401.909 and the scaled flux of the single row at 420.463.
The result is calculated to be 2.15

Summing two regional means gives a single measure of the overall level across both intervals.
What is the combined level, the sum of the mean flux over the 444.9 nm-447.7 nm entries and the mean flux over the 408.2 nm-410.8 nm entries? 33.1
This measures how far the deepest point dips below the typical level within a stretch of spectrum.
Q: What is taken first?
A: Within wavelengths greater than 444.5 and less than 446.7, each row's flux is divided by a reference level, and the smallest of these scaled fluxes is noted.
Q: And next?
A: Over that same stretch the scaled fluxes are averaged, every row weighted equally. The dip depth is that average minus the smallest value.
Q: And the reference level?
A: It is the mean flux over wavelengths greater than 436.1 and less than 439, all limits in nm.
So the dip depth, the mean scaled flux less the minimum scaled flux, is 0.26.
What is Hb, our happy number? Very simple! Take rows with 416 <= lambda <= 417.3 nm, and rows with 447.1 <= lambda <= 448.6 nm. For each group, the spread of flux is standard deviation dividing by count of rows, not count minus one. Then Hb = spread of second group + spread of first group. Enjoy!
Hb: 2.5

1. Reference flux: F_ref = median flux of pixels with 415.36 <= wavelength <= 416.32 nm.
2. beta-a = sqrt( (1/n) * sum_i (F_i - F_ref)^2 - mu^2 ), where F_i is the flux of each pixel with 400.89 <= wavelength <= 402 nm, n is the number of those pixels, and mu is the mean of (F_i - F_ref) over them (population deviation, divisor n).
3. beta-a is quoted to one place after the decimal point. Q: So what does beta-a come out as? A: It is 3.8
